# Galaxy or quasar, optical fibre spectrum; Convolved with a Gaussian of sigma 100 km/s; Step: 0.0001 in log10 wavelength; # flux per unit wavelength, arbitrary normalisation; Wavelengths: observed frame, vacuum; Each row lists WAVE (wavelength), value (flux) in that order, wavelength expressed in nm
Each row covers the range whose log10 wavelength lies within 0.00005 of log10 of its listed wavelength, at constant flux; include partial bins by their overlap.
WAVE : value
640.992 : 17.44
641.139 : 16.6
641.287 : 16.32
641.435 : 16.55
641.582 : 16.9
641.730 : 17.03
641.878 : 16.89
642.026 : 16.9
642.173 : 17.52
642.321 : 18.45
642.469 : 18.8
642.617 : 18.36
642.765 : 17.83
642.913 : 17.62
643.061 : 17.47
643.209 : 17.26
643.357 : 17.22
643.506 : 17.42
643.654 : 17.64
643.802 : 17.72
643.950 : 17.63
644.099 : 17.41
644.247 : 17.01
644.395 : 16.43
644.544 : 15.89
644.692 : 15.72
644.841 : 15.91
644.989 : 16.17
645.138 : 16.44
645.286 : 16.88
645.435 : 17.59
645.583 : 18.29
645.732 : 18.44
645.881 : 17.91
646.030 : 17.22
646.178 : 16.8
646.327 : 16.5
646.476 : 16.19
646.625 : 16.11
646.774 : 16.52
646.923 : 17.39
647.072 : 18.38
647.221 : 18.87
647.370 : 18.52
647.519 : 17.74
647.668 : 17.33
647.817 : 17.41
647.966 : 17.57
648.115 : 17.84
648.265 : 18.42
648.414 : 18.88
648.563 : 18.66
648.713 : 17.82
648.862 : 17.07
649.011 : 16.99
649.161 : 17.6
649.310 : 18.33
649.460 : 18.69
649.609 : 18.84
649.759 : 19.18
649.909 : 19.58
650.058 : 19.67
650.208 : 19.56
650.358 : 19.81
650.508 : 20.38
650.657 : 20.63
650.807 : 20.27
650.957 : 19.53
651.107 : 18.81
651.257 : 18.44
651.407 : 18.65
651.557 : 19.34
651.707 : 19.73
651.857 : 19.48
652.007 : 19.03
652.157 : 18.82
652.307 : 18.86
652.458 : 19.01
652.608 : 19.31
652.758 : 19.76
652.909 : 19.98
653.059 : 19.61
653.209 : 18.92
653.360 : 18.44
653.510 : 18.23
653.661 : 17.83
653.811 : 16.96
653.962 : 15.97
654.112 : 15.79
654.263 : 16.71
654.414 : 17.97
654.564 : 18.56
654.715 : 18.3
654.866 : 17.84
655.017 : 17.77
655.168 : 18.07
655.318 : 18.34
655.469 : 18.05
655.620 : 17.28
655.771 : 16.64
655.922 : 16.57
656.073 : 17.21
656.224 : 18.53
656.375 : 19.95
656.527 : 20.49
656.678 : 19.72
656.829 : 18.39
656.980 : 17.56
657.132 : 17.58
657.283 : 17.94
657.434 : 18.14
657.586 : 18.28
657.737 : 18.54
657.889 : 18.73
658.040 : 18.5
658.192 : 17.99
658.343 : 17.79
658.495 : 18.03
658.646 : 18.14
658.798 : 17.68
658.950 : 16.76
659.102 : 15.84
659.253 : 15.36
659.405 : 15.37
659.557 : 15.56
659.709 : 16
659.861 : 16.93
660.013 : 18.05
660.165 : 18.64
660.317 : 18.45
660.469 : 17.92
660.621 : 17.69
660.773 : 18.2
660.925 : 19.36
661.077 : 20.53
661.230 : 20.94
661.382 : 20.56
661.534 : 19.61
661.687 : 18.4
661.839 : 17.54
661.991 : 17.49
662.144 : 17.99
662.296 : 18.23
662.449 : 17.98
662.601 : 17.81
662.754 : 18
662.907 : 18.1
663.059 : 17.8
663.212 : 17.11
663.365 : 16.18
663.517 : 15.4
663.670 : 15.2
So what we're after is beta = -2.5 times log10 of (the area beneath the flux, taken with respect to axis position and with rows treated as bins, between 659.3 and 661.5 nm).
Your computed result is -4.0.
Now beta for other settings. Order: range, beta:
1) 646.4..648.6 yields -4.0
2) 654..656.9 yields -4.3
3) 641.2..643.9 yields -4.2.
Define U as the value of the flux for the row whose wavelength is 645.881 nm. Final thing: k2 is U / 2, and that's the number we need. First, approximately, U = 17.91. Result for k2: 9.0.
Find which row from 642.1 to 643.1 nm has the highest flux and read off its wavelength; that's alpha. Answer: 642.469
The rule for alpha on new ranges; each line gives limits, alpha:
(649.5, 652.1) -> 650.657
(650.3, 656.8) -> 650.657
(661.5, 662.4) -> 661.534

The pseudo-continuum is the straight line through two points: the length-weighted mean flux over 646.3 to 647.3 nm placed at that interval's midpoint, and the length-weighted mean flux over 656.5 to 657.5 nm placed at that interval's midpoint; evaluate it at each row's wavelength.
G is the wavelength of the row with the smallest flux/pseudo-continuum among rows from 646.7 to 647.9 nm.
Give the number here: 646.774 nm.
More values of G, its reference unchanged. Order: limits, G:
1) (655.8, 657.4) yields 655.922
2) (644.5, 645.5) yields 644.692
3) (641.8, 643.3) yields 642.026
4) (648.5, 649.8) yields 649.011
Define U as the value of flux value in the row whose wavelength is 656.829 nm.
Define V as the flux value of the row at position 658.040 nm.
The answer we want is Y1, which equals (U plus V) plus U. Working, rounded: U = 18.39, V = 18.5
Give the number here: 55.3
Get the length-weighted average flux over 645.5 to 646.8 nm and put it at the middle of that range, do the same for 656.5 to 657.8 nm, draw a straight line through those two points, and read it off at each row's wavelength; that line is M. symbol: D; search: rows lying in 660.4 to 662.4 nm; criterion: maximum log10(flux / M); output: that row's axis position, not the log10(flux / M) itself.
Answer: 661.230 nm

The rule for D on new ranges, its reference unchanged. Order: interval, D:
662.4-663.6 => 662.907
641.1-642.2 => 642.173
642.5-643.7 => 642.617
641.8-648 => 642.469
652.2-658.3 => 656.527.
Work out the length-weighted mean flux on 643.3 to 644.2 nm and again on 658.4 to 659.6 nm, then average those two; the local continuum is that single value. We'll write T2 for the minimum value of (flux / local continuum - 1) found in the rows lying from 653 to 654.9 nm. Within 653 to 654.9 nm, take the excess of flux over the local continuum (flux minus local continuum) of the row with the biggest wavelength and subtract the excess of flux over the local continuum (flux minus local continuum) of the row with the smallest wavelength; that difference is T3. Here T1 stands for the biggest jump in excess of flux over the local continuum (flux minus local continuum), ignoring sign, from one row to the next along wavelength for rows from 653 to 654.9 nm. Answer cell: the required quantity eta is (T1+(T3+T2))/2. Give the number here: -0.3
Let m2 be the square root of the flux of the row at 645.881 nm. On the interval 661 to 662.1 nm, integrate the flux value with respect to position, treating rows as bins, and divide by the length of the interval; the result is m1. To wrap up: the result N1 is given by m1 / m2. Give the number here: 4.55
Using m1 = 19.2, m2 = 4.23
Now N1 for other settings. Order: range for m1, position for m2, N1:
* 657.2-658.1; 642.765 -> 4.35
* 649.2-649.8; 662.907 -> 4.39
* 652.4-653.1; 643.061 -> 4.68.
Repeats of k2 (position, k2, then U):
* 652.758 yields 9.9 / 19.76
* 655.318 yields 9.2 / 18.34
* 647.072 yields 9.2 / 18.38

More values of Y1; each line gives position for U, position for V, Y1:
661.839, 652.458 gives 54.1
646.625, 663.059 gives 50.0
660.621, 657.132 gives 53.0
